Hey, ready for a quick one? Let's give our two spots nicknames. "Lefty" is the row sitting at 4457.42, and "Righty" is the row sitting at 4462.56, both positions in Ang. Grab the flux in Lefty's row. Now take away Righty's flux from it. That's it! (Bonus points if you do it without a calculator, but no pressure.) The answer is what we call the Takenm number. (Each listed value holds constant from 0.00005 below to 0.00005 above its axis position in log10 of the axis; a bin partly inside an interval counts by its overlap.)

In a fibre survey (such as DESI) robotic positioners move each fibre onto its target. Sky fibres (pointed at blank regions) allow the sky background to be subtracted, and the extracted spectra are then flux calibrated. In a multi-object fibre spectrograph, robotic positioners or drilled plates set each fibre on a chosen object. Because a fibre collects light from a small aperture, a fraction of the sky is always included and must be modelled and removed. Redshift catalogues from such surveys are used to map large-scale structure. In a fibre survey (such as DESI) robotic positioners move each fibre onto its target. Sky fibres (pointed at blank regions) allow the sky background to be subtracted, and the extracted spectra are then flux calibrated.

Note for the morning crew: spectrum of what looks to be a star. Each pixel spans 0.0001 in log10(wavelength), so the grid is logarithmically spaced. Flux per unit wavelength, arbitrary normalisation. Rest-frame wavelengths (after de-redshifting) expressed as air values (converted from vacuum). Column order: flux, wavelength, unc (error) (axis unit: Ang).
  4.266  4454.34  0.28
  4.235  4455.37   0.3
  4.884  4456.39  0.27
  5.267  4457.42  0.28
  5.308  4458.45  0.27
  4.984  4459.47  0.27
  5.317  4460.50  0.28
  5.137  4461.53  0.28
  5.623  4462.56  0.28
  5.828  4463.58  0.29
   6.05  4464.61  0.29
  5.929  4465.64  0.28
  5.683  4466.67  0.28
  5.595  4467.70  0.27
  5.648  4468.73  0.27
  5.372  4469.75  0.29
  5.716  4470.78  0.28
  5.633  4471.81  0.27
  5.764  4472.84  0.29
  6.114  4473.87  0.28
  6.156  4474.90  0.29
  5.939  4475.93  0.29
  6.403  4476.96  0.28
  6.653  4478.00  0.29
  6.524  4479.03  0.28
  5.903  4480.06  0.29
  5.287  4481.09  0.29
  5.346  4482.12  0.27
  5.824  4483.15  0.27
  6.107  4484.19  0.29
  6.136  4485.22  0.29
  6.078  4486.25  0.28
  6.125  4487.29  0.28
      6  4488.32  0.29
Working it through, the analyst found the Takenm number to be -0.36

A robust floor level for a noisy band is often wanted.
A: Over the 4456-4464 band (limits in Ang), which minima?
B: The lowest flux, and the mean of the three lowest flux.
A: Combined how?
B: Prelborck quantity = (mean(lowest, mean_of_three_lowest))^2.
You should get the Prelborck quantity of 24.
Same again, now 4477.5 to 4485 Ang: 29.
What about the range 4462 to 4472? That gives 30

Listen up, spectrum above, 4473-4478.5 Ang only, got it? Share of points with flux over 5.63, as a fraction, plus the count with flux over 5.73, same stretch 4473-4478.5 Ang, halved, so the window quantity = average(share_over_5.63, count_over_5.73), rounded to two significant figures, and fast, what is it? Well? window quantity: 3.0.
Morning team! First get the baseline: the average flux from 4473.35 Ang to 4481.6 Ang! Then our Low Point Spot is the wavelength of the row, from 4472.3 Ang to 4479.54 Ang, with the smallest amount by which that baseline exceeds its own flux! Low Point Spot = 4478.00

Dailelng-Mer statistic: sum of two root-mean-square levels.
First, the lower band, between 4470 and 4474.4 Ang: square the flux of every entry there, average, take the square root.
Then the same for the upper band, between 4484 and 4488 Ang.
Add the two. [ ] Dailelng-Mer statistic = 11.9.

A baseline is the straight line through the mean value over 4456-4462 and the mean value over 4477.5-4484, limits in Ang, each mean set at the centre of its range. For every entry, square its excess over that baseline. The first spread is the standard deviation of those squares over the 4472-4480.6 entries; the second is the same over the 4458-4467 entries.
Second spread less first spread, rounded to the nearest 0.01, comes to -0.07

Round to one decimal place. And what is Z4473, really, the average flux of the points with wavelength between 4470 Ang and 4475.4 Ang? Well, 5.9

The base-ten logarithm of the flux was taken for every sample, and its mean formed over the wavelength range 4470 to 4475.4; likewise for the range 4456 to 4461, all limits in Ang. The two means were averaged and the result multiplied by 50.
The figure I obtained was 37.0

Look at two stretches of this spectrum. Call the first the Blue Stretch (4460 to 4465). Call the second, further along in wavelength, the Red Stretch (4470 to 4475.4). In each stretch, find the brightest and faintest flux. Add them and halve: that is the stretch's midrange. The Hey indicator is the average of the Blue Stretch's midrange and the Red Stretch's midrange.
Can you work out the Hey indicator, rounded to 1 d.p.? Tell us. 5.7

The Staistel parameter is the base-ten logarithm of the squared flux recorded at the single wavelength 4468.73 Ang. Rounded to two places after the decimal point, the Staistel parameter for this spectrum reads 1.50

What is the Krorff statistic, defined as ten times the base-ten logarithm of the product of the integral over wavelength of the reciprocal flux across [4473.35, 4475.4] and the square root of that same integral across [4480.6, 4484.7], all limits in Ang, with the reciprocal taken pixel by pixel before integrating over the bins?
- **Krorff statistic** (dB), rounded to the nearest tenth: -5.4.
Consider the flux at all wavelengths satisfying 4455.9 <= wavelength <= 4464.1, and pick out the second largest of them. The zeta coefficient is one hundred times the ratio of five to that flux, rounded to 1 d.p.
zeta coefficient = 88.9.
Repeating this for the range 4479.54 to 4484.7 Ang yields 84.7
